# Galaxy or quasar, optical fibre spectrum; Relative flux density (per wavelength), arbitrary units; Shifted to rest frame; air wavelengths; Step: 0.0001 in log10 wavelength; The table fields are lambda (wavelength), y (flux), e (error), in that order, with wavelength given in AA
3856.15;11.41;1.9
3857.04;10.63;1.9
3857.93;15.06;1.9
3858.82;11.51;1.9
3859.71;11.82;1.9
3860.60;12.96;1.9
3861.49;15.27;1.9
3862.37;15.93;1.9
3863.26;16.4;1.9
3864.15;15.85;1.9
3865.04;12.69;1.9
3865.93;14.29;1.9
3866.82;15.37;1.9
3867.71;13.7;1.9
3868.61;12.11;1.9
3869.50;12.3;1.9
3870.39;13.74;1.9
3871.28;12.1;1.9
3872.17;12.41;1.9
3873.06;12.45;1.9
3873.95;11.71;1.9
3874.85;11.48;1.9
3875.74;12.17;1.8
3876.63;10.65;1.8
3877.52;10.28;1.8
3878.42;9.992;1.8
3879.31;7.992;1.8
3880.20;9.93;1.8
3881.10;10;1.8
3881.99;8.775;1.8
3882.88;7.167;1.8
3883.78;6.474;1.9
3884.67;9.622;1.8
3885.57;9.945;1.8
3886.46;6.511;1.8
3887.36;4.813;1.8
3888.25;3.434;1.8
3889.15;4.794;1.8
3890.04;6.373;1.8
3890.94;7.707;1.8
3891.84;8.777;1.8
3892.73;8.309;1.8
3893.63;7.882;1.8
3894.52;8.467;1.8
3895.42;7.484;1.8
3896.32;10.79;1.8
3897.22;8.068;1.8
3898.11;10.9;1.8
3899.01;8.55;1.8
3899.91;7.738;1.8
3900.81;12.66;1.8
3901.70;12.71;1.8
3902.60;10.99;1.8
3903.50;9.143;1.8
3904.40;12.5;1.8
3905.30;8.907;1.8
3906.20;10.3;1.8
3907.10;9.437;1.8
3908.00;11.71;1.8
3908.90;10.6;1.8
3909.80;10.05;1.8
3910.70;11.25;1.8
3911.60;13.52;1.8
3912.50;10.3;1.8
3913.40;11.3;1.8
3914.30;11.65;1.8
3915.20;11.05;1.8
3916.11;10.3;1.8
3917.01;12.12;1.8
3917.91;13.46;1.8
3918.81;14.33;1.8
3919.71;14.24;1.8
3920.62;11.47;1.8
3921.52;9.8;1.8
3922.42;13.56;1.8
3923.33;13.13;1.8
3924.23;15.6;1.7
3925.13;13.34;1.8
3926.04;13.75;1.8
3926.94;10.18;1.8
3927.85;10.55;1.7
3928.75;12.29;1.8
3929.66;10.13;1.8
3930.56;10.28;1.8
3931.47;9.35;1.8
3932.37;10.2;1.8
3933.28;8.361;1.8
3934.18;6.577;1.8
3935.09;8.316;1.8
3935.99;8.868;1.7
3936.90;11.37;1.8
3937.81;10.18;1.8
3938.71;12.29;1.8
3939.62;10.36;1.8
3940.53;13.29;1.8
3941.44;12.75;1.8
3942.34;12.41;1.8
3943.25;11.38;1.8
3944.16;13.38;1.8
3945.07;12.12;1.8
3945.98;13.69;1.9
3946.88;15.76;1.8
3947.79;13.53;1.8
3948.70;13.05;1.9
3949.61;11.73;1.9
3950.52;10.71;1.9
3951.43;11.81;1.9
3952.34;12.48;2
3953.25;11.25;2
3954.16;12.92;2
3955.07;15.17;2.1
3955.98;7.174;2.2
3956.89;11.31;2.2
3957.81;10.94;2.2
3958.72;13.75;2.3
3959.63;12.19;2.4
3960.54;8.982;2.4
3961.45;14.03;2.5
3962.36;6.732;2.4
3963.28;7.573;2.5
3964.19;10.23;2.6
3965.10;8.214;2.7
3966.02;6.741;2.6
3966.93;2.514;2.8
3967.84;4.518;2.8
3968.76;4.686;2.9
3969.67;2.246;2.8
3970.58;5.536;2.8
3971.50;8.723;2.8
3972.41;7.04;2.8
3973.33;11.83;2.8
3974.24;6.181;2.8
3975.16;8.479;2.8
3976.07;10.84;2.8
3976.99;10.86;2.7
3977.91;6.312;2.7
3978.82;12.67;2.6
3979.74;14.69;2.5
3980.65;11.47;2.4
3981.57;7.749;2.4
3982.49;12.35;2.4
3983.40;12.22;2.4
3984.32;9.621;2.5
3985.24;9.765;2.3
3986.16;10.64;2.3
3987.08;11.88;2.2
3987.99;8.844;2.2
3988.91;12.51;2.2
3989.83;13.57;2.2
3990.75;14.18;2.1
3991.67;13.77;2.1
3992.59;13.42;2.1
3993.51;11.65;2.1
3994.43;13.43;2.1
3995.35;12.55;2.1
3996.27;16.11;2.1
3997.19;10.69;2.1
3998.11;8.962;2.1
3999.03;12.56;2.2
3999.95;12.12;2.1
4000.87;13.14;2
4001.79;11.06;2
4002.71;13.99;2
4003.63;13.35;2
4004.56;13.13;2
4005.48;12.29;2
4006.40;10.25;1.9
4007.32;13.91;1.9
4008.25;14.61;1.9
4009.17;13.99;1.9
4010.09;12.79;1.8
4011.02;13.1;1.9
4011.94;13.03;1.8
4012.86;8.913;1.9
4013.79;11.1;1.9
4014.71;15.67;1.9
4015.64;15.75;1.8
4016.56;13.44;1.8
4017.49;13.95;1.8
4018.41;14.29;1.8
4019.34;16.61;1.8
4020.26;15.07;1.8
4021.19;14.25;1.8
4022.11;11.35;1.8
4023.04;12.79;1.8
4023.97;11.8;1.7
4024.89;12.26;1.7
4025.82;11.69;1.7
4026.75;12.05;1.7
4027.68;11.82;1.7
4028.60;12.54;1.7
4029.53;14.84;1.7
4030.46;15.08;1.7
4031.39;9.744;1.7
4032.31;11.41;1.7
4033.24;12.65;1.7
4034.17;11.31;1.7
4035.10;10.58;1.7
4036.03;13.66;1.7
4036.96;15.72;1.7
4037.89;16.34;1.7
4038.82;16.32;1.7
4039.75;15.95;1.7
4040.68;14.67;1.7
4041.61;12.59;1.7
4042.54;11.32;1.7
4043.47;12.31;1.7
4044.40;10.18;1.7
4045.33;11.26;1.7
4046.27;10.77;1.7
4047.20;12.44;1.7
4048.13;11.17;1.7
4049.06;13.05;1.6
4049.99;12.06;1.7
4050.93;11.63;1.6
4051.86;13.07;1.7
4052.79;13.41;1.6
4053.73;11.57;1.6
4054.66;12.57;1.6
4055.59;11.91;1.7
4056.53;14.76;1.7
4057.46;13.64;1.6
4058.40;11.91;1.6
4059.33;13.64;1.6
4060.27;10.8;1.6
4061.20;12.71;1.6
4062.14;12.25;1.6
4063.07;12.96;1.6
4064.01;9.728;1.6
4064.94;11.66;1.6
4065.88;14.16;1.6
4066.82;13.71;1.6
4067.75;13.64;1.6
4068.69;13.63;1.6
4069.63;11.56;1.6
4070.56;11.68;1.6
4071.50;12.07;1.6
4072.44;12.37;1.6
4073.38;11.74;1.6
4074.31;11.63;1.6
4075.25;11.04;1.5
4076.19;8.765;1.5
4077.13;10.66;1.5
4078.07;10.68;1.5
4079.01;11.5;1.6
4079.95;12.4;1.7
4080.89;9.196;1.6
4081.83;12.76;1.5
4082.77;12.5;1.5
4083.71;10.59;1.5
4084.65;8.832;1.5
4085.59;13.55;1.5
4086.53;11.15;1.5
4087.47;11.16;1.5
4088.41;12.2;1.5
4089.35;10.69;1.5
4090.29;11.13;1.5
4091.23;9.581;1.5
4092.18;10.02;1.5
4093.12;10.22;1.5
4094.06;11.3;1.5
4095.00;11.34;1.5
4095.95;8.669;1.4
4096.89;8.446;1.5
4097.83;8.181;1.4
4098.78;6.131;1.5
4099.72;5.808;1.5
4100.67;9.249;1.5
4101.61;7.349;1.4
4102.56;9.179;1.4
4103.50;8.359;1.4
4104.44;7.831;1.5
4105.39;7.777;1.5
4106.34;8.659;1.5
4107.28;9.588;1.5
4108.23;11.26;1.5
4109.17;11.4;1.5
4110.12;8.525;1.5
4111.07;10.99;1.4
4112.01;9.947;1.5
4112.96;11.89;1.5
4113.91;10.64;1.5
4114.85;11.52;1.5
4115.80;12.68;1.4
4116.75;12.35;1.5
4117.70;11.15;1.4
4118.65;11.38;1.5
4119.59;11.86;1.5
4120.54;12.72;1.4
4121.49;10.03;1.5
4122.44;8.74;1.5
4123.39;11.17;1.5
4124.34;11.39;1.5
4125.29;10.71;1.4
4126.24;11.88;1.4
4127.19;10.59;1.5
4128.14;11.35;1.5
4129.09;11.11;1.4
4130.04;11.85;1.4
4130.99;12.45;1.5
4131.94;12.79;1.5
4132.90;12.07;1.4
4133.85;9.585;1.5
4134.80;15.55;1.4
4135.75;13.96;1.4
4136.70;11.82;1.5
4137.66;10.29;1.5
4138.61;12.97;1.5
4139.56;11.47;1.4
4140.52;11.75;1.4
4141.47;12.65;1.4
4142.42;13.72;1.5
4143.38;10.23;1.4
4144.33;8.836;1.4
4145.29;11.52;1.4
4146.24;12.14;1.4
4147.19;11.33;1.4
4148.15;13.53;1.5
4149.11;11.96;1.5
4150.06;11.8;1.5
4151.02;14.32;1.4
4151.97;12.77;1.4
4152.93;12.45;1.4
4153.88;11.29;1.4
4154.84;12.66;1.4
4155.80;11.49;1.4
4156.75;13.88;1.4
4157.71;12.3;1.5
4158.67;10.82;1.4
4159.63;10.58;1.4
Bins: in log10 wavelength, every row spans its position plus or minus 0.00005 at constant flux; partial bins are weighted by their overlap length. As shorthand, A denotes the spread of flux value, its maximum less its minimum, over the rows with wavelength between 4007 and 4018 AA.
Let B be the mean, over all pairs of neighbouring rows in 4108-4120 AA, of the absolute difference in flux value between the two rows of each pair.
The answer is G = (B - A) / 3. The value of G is -1.9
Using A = 7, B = 1.166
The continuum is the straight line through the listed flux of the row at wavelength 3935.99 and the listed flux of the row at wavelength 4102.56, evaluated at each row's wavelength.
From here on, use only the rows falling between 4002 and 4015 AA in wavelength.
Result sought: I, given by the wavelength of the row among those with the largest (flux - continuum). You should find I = 4014.71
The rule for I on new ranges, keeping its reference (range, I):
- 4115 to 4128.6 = 4120.54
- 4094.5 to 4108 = 4095.00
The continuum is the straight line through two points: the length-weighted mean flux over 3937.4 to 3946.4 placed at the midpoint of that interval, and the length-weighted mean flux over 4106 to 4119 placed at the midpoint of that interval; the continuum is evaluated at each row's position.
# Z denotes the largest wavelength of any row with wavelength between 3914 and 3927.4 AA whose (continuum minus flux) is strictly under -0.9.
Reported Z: 3926.04 AA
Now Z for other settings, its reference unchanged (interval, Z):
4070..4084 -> 4082.77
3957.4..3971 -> 3961.45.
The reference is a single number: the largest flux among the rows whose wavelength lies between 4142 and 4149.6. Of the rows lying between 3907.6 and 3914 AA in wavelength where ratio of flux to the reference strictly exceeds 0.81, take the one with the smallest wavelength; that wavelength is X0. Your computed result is 3908.00 AA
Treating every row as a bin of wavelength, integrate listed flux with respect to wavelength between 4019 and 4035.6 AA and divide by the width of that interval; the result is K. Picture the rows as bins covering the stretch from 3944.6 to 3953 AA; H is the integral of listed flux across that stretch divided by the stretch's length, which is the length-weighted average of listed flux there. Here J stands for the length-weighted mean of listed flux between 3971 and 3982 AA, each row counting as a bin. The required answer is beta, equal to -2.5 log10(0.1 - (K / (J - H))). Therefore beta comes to -1.58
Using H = 12.7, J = 9.73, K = 12.6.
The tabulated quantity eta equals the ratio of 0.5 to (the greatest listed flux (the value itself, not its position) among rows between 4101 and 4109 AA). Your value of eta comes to 0.044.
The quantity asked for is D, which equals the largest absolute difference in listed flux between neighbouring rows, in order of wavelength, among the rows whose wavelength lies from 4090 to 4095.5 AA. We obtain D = 1.5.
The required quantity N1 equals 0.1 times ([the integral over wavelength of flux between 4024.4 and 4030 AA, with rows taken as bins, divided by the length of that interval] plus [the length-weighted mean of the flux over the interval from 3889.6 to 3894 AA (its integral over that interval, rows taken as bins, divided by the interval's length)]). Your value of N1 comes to 2.03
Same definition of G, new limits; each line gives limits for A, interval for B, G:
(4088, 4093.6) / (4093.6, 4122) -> -0.5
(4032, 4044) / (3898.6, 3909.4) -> -1.3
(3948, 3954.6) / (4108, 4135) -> -0.3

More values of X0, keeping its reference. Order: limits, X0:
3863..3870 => 3863.26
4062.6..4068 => 4063.07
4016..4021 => 4016.56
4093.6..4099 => 4094.06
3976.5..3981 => 3978.82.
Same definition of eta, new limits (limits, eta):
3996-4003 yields 0.031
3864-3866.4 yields 0.032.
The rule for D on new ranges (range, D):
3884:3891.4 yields 3.4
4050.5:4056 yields 1.8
